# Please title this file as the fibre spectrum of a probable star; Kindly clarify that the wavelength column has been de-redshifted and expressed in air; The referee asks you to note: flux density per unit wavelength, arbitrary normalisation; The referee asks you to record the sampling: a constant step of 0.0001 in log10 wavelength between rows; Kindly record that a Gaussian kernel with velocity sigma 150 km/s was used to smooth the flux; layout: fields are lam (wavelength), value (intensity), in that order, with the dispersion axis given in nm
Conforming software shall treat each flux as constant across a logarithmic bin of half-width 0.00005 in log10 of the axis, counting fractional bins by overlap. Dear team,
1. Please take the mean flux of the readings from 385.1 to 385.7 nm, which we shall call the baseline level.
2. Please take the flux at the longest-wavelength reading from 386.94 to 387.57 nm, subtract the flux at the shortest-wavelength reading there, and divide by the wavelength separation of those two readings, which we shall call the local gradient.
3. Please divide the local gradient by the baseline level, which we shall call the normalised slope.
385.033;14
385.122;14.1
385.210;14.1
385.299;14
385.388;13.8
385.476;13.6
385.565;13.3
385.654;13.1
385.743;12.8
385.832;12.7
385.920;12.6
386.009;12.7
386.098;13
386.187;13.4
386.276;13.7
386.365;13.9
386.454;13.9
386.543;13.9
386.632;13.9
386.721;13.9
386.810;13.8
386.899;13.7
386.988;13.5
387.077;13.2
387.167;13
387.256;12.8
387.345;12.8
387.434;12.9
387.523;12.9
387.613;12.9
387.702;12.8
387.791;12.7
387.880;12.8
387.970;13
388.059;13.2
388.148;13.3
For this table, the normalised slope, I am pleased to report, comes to -0.08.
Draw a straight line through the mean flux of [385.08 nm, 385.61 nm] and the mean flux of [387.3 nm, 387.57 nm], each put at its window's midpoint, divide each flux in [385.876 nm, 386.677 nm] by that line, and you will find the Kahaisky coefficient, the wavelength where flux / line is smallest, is 385.920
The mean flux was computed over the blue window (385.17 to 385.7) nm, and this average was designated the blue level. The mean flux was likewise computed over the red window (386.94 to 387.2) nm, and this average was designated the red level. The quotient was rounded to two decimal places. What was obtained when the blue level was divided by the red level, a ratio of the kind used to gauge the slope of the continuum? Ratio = 1.03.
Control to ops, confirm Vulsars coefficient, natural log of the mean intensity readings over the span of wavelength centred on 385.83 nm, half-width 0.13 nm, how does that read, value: 2.54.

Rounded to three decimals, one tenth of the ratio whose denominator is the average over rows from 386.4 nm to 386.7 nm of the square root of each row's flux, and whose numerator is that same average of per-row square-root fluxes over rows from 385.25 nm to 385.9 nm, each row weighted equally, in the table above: 0.098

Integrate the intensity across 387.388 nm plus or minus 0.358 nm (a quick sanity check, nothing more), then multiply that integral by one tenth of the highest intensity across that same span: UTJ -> 12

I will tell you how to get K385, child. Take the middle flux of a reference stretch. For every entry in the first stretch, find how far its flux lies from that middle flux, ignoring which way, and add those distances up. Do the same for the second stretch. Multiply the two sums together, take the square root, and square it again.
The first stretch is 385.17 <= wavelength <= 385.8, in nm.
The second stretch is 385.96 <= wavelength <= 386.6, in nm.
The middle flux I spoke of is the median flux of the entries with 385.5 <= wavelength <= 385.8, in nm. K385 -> 13.7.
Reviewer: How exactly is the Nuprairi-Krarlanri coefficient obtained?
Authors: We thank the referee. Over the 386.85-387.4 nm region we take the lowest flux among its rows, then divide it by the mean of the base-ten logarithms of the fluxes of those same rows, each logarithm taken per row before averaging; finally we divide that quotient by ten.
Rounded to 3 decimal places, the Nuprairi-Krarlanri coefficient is 1.144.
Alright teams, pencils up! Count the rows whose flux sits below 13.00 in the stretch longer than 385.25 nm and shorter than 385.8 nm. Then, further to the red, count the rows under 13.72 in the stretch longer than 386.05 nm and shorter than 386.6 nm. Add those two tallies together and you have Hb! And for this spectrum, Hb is 4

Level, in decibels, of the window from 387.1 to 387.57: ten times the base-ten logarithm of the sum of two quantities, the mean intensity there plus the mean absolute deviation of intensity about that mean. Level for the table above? 11.1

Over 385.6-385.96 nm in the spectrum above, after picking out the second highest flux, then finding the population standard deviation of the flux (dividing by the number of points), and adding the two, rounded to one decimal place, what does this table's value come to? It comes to 13.0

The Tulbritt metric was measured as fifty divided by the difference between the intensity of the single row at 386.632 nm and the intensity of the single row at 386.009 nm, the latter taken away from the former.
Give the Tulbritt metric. 42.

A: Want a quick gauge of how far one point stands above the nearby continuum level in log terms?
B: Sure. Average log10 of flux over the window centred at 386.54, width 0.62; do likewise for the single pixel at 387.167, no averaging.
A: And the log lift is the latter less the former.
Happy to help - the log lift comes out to -0.028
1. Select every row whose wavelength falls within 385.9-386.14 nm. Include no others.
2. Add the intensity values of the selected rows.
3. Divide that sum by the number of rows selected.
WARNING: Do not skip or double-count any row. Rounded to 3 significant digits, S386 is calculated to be 12.8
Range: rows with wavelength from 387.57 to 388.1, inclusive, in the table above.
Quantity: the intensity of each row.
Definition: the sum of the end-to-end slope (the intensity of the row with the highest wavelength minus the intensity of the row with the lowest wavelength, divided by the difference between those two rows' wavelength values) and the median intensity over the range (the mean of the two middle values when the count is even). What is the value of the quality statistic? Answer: 13.5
